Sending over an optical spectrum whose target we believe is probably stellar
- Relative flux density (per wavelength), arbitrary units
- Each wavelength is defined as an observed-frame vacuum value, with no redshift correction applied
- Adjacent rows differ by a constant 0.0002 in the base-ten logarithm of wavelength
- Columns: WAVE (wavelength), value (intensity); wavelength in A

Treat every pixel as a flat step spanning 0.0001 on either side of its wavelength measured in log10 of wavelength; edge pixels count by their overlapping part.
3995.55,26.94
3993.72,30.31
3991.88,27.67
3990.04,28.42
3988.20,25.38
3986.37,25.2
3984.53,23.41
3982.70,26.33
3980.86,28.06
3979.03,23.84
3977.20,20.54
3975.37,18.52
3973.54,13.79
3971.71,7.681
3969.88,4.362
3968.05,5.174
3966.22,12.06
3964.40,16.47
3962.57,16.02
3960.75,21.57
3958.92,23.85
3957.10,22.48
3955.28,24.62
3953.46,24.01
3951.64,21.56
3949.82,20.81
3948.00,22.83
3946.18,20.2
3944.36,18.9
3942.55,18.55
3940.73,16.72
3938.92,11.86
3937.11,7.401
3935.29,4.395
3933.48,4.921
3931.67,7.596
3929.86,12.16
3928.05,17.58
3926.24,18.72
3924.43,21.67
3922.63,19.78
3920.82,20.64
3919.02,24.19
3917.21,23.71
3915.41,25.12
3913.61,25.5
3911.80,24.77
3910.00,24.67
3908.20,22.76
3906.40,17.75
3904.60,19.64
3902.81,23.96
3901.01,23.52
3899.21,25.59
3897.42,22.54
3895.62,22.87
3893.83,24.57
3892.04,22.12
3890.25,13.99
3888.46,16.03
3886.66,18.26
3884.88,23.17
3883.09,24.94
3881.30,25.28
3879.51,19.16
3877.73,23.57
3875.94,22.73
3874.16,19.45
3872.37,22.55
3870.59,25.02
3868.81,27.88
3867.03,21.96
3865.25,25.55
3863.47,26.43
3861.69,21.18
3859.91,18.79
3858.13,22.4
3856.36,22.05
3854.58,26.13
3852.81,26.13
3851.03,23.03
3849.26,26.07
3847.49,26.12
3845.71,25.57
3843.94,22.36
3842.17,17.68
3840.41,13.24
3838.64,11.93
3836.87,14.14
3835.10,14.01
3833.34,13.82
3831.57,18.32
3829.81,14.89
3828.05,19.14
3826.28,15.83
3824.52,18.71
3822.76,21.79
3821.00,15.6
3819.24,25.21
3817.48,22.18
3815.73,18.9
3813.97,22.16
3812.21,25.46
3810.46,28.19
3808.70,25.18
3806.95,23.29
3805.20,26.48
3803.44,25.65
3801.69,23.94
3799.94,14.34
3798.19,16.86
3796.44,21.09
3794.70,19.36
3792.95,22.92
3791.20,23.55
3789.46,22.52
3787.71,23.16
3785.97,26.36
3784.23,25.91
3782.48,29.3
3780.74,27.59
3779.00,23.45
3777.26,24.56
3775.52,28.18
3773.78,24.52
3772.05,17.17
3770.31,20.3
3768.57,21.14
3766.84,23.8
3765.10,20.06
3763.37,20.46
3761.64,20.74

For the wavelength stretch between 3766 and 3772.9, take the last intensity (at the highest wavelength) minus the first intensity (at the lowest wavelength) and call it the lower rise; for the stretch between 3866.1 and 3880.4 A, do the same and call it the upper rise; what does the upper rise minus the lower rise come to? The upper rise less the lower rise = 3.8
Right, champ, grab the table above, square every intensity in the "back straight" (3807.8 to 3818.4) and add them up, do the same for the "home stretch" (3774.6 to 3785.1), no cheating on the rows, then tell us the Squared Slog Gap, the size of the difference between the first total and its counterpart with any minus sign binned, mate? 821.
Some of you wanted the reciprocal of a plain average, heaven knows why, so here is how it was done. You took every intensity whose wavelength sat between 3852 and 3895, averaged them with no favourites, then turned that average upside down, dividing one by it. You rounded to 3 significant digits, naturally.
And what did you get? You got 0.0445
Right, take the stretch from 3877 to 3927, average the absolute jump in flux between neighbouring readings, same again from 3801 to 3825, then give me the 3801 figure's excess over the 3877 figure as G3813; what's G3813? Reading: 1.0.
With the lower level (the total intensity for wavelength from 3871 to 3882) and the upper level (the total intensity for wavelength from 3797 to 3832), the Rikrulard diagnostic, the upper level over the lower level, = 3.2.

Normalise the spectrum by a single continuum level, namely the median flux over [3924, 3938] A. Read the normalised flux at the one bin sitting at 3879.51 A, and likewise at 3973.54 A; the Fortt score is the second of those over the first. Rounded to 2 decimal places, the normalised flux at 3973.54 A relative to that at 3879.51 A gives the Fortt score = 0.72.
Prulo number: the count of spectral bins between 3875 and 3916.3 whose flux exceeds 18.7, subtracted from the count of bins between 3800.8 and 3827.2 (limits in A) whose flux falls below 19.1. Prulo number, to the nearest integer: -15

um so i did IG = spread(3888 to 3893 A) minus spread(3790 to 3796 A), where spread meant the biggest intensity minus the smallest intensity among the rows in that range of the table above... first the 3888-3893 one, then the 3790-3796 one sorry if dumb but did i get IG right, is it 3.9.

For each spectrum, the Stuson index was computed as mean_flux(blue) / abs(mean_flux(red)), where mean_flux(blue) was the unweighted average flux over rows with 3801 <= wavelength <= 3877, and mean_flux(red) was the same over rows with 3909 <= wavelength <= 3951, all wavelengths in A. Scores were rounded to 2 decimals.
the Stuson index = 1.20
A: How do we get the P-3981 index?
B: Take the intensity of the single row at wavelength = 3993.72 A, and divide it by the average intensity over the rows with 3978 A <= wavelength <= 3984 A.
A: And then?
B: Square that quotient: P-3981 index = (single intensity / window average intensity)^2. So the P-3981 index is 1.4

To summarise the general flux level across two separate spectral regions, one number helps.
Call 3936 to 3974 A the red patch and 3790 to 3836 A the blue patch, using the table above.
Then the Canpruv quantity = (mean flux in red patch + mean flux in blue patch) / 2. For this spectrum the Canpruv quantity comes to 18.7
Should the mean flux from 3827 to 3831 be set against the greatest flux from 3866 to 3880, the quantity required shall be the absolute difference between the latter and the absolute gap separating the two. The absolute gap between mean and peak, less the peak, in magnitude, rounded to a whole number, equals 17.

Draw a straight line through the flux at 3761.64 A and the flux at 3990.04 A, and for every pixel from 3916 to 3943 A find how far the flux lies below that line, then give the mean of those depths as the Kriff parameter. 11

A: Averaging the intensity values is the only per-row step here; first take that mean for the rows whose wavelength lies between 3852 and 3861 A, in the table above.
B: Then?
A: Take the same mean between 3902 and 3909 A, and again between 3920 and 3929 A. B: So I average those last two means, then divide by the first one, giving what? 0.88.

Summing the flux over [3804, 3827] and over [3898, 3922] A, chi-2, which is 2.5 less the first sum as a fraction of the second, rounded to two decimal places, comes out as 1.54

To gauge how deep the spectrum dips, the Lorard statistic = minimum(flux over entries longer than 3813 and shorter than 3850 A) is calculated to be 11.93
